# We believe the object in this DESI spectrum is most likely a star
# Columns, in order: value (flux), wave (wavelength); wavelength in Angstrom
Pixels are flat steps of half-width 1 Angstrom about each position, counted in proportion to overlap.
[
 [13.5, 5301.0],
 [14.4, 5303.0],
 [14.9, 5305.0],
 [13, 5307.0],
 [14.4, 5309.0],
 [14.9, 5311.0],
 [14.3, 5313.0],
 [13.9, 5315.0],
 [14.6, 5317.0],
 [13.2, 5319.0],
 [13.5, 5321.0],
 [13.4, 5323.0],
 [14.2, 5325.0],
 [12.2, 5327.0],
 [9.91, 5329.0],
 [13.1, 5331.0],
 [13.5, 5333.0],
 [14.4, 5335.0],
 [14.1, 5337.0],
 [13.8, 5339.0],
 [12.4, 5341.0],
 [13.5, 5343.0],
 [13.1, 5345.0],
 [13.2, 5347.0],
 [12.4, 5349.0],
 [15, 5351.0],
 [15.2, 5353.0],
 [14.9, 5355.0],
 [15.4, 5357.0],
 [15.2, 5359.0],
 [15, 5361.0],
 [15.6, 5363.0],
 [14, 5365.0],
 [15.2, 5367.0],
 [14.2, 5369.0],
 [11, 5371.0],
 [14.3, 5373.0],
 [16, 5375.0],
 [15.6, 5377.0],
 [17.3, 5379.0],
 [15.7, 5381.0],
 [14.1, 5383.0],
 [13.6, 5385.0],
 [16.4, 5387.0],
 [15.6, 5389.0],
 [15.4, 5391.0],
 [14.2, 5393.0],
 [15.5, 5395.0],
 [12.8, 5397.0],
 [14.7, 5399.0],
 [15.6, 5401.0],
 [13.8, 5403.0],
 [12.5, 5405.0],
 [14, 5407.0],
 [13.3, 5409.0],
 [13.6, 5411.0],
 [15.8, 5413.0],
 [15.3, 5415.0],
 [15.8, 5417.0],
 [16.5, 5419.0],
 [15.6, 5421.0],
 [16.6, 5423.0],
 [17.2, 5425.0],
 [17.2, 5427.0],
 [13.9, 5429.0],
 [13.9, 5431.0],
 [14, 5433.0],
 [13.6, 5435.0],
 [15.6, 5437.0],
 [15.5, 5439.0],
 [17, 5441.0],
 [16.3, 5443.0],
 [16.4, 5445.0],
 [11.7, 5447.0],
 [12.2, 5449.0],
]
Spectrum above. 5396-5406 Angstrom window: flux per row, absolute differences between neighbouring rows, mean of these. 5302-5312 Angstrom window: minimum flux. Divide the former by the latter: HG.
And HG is 0.113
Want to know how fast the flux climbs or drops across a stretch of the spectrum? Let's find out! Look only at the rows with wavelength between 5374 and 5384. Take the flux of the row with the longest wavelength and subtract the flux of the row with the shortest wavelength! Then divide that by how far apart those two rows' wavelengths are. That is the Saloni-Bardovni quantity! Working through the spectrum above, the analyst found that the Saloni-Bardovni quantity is -0.24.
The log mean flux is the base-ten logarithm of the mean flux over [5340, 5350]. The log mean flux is 1.11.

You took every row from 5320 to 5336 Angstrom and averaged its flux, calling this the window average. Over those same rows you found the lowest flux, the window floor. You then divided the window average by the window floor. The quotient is 1.31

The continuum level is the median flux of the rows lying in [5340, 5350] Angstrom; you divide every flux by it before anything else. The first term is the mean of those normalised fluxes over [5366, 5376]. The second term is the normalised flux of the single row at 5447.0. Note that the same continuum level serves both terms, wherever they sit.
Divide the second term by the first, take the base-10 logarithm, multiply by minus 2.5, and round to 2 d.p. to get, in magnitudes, 0.21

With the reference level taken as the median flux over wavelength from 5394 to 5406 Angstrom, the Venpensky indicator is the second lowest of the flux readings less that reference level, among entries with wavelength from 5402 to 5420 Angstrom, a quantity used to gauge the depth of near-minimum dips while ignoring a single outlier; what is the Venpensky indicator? -0.95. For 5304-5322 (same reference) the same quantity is -1.05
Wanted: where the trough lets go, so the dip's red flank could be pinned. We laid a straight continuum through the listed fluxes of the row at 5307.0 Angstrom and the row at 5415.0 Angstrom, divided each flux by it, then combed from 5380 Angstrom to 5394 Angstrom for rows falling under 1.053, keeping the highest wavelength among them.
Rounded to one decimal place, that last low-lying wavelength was 5393.0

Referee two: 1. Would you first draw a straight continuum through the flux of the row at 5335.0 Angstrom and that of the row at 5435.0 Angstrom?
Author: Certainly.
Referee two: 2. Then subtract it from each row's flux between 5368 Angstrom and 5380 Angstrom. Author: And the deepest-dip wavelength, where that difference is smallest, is 5371.0 Angstrom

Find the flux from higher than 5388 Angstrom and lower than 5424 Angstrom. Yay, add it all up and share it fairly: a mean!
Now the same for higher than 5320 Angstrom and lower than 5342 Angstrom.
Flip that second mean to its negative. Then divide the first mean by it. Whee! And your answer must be -1.13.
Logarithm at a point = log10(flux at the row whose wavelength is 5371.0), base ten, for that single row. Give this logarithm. 1.04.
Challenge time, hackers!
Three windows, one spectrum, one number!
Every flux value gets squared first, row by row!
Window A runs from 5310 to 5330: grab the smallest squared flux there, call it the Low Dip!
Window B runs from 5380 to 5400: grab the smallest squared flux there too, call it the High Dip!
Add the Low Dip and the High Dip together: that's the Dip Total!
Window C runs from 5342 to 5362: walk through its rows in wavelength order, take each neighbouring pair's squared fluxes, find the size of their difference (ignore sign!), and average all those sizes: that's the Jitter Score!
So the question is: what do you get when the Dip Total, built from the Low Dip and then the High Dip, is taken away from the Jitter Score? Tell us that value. -246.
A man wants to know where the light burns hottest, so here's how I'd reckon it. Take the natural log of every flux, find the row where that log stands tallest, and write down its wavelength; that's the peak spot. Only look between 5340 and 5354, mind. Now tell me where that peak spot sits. 5353.0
